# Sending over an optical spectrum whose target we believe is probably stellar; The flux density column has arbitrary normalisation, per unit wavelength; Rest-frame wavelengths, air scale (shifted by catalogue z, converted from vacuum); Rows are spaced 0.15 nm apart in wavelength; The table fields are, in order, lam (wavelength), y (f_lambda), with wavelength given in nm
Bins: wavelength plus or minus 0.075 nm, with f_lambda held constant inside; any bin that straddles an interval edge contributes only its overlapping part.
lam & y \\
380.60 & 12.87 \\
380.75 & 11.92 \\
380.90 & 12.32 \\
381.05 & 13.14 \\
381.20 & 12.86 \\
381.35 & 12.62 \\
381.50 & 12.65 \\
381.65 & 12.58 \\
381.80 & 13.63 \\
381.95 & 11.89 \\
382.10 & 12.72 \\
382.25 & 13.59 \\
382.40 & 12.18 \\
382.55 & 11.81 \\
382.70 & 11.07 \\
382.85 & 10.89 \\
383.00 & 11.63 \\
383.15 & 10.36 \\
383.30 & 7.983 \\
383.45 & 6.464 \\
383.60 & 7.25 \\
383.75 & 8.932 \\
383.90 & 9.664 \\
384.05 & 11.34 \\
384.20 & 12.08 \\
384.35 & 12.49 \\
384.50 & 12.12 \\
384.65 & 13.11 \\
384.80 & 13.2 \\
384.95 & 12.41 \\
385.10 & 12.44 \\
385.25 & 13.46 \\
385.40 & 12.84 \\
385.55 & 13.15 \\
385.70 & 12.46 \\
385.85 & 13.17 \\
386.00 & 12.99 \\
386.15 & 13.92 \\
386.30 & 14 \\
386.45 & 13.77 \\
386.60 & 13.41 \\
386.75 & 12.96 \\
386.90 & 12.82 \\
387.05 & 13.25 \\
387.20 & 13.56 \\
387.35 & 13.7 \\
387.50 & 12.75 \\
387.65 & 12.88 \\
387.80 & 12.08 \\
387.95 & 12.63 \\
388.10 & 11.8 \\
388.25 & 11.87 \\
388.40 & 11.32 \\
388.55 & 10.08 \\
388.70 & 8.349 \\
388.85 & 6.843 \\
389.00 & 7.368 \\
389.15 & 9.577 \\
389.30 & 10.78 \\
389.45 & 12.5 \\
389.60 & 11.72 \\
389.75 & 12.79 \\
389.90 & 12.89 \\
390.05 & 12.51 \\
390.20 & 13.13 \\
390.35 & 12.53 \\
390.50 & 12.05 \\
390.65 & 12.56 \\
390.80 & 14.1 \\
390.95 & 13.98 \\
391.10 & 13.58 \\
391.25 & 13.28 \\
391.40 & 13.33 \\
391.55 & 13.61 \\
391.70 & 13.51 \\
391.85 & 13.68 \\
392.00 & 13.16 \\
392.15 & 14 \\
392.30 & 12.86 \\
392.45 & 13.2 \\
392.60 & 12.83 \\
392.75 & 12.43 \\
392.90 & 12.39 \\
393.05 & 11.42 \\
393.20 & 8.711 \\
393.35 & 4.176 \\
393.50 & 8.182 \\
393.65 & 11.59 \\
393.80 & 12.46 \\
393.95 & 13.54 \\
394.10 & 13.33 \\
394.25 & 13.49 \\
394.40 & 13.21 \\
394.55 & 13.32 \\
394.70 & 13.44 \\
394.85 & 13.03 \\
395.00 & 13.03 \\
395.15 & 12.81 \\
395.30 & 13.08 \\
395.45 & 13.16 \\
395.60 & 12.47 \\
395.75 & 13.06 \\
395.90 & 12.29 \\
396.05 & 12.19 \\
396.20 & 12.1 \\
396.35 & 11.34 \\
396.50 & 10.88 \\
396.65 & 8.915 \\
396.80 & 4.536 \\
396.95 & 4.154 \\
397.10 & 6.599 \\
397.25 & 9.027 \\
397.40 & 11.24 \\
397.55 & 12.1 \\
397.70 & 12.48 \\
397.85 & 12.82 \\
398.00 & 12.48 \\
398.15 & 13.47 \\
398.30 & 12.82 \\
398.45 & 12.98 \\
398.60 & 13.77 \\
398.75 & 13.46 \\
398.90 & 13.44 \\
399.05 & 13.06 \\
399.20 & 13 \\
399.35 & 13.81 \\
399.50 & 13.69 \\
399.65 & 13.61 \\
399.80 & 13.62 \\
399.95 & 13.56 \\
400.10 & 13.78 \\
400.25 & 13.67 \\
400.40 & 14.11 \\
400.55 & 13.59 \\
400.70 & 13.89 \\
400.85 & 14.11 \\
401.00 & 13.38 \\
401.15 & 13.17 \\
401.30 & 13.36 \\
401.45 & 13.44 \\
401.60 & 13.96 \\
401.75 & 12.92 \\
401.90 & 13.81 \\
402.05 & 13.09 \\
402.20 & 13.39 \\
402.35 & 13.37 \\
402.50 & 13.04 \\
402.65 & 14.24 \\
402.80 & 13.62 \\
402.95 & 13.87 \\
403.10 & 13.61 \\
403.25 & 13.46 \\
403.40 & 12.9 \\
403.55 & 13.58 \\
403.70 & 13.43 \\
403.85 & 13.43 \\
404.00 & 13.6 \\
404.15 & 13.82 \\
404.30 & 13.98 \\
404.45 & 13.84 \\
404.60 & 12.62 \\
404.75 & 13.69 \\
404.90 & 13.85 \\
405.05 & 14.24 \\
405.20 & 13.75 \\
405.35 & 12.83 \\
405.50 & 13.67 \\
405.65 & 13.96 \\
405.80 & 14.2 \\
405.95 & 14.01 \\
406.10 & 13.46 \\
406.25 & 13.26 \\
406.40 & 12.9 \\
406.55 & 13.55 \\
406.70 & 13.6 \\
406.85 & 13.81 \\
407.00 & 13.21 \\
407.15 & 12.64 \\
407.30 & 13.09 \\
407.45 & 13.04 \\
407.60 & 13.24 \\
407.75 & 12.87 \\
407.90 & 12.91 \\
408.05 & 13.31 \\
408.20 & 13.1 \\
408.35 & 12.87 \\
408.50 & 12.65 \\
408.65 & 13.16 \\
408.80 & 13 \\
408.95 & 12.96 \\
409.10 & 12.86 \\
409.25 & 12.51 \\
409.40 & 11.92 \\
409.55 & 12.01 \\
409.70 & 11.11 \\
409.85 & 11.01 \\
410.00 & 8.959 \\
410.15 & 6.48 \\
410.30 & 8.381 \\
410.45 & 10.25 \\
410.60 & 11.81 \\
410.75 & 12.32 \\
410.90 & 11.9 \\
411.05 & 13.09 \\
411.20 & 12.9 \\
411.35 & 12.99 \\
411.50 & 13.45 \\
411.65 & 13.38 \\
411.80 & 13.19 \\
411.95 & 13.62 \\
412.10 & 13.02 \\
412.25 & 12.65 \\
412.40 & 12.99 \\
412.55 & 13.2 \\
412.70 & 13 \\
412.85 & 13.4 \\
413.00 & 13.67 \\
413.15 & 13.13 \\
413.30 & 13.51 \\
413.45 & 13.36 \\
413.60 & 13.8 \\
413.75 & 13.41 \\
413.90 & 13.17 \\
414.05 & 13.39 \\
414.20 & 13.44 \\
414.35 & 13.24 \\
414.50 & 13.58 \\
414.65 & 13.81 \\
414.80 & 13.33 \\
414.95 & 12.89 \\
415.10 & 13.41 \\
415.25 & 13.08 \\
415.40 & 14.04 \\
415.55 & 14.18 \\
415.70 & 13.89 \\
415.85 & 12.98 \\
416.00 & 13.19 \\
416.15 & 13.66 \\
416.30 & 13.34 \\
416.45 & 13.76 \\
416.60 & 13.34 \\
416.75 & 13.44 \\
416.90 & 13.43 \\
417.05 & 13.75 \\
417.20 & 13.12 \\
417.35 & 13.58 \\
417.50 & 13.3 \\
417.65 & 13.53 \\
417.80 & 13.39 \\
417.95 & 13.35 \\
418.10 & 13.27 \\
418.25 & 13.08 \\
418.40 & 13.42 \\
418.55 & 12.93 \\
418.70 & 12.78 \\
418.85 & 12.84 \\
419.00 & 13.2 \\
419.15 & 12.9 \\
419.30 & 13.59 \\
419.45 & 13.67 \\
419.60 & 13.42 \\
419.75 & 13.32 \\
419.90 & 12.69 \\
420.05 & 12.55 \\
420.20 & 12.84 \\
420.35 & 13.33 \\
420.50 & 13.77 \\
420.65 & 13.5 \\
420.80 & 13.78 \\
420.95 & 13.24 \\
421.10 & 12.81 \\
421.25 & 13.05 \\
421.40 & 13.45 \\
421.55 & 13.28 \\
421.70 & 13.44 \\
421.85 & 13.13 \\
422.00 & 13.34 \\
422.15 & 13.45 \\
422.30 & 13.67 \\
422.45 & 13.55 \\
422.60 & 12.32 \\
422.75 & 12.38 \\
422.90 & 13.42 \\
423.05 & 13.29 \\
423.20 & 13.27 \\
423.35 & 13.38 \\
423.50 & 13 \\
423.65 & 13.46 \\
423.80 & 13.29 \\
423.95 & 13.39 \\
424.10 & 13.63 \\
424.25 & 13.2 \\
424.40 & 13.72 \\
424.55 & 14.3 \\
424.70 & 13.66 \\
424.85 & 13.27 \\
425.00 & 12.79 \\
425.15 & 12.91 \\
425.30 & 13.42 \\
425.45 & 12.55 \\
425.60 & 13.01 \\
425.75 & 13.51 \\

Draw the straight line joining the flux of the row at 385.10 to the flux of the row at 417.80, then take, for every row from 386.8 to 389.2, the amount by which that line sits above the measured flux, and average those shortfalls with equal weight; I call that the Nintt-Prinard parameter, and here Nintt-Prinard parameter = 1.2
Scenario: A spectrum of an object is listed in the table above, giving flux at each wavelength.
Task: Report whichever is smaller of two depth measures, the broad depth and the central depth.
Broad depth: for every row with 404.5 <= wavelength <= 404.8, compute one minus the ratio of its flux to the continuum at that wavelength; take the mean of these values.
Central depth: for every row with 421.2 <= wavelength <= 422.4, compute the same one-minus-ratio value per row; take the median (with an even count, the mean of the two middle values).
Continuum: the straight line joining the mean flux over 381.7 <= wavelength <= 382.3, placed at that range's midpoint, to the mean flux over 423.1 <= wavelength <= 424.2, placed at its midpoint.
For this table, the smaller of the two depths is -0.005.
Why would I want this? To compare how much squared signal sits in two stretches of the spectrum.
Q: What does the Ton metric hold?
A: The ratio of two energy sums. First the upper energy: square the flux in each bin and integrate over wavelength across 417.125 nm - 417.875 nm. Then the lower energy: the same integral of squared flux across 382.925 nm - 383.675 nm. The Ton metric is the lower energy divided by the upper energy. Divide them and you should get 0.45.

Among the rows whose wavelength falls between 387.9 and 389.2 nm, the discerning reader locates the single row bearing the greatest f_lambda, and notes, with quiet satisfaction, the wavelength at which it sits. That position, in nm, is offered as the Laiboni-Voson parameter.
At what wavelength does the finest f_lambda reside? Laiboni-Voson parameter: 387.95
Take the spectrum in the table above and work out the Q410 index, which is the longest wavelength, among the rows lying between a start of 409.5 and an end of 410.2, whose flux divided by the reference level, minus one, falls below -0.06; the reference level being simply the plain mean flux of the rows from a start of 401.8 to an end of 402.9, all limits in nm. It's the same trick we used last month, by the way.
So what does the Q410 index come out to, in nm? 410.15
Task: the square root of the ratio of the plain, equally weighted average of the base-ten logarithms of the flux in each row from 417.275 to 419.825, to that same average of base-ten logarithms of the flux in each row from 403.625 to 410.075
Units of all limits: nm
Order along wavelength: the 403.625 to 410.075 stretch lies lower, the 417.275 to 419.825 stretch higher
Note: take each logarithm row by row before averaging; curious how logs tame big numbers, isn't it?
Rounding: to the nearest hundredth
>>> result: 1.00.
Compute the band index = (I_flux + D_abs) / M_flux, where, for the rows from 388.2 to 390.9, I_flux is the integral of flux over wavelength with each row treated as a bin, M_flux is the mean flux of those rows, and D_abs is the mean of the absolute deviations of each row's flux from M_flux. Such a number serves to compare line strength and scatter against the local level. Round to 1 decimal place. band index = 2.8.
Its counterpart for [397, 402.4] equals 5.5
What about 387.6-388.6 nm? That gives 1.1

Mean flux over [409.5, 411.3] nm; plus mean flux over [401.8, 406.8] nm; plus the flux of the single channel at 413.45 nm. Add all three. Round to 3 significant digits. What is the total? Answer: 37.8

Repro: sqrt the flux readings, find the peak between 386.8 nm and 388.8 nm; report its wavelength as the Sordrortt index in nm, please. 387.35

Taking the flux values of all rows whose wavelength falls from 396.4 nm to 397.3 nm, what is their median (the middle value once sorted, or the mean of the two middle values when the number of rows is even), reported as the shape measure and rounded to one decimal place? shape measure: 7.8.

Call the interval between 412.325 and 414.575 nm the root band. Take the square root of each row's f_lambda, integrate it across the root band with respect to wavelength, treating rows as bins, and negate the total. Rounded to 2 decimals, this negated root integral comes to -8.22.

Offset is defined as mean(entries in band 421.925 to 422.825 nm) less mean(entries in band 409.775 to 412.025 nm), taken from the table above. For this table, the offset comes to 1.5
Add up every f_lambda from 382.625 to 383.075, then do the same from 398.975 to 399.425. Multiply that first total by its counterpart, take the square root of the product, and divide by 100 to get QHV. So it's 0.366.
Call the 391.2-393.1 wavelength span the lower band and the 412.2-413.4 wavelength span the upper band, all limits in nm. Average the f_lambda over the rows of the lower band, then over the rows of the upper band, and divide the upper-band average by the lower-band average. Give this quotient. 1.01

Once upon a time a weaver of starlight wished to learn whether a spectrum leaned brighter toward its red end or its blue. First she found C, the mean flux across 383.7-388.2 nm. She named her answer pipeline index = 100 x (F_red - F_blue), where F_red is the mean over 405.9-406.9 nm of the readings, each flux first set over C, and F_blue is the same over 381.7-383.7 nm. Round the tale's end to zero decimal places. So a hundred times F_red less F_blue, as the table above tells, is 21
